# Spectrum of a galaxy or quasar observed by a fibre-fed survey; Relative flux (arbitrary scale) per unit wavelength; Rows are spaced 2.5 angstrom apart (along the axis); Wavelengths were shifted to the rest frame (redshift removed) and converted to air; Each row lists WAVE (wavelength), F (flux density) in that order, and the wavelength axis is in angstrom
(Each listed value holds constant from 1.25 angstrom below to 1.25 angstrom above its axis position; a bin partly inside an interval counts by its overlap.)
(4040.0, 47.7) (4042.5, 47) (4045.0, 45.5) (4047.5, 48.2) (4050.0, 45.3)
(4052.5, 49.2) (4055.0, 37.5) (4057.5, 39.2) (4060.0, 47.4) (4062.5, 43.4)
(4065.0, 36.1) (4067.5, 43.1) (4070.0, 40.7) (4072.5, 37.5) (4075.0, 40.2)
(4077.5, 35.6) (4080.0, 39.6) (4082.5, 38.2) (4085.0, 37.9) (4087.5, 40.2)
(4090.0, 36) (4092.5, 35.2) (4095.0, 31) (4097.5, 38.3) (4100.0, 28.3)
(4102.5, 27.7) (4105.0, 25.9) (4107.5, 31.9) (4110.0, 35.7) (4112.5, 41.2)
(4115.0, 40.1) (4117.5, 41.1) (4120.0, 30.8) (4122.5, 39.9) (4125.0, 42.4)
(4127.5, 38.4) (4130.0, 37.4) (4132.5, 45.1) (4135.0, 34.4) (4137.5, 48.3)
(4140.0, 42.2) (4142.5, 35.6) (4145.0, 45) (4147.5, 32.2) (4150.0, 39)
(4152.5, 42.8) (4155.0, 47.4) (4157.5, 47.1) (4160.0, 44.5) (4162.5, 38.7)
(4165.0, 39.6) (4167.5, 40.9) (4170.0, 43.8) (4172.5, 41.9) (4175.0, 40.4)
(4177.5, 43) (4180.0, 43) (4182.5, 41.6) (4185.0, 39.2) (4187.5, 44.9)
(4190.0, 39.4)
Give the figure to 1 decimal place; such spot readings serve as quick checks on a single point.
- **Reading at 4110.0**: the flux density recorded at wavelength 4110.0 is 35.7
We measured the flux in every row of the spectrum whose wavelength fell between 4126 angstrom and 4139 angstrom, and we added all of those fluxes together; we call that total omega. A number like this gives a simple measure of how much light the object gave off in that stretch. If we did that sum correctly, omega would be 204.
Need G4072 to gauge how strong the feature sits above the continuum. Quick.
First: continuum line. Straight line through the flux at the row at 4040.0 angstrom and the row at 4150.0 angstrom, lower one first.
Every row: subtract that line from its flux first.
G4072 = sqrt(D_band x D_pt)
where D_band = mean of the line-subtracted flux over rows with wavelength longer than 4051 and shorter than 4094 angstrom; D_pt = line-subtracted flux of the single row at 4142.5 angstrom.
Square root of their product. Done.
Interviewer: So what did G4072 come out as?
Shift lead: 4.6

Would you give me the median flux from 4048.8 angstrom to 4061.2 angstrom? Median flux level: 45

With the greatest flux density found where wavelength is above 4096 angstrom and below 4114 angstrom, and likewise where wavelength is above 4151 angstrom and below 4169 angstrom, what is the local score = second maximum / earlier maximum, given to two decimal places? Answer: 1.15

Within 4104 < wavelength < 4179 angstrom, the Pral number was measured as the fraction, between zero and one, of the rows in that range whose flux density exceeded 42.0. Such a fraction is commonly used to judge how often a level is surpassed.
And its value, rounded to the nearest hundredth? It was 0.37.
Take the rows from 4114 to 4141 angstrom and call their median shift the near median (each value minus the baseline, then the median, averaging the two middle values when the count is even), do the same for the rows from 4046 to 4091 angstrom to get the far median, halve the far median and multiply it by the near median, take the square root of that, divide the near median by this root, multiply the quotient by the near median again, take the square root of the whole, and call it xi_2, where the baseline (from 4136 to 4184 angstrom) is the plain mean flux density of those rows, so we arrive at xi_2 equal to 1.6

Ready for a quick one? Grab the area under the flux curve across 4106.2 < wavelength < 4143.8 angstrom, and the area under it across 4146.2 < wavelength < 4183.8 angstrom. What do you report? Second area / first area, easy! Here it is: 1.07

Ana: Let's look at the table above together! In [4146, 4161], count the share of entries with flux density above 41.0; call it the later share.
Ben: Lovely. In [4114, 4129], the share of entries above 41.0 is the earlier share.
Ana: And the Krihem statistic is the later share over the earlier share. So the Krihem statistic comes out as 2.0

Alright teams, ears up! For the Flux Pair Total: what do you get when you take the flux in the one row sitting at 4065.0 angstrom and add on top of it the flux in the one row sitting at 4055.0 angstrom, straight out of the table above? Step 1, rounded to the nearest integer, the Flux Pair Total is 74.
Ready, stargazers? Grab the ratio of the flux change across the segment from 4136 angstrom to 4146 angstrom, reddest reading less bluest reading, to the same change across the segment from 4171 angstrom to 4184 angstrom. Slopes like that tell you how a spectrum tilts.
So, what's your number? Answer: 11.0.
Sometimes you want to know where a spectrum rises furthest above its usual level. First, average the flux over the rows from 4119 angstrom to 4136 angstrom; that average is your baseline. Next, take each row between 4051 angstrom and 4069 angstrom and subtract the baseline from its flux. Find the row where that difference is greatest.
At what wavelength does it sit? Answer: 4052.5 angstrom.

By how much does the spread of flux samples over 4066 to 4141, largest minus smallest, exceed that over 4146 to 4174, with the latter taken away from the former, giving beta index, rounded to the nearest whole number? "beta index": 7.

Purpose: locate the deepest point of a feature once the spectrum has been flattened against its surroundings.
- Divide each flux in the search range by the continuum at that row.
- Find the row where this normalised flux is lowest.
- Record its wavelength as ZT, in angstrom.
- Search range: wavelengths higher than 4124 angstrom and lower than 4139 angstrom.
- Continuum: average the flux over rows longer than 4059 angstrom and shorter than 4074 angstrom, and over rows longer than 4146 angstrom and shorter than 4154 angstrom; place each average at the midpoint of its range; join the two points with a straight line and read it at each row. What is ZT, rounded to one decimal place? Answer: 4135.0 angstrom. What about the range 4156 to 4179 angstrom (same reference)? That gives 4162.5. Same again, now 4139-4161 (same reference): 4147.5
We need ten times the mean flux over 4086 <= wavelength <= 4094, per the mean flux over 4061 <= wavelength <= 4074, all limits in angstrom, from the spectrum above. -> 9.2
